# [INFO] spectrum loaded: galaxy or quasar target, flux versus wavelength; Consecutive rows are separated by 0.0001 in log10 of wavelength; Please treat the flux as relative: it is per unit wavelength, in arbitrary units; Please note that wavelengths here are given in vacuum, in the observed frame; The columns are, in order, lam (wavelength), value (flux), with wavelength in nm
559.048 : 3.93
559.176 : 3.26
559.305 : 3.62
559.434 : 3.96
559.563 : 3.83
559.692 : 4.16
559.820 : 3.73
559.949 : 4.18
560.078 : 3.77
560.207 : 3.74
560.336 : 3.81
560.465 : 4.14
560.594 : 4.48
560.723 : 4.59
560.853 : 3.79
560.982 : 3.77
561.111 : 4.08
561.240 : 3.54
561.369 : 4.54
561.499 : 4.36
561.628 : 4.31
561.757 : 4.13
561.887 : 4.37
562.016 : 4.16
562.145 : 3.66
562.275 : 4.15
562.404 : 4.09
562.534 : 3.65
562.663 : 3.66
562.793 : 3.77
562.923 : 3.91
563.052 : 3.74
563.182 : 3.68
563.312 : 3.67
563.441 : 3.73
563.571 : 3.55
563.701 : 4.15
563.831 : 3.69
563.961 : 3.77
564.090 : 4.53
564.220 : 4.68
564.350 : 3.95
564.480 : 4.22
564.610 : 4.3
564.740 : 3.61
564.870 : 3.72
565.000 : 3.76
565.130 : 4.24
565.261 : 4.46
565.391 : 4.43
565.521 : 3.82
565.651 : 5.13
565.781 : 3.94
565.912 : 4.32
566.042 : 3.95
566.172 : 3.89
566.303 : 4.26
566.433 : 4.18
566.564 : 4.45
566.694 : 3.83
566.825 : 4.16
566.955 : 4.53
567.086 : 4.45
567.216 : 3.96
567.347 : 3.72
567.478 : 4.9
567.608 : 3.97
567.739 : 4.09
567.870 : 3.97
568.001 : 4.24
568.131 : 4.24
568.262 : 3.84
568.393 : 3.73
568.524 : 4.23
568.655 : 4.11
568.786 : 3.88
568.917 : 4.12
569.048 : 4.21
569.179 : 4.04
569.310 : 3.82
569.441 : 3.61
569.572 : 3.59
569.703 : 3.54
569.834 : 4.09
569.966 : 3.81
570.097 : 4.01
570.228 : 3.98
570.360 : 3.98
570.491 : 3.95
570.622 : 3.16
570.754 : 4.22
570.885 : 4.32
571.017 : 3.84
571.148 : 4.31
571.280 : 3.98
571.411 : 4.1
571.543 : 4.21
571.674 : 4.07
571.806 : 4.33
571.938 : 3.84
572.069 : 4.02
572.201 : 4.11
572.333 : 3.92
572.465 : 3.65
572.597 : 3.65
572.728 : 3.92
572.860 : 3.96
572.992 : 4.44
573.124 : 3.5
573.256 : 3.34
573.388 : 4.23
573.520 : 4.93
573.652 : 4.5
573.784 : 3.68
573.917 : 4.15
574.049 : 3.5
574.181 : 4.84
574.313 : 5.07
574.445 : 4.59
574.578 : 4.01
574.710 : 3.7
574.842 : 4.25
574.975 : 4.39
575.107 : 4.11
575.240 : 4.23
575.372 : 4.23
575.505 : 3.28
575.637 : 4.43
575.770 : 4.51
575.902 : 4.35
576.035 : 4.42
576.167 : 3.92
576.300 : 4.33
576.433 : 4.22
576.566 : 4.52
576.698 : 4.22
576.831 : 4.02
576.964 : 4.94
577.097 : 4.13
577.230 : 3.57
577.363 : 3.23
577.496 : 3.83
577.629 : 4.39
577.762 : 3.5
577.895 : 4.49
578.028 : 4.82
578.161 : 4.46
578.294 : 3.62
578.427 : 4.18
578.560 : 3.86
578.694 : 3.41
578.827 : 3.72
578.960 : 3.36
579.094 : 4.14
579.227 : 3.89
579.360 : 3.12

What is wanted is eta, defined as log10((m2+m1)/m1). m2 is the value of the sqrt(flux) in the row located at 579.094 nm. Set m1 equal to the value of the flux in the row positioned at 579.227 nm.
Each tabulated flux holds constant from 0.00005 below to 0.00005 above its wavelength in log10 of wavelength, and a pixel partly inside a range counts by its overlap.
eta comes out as 0.183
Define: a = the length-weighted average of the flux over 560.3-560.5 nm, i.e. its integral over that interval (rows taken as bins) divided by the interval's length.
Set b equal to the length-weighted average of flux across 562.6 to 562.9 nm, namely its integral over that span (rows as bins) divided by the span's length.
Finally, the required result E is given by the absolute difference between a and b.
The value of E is 0.24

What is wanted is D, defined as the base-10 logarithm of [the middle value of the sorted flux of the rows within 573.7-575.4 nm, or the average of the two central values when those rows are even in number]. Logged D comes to 0.626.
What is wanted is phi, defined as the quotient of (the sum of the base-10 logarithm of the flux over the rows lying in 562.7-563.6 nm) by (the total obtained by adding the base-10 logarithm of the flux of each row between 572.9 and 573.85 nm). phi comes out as 0.94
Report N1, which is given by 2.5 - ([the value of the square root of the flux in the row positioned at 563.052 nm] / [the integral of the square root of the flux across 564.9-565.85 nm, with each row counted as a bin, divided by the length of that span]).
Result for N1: 1.56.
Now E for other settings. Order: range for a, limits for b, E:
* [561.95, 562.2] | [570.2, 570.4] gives 0.03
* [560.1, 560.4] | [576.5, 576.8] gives 0.56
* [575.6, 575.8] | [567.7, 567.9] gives 0.43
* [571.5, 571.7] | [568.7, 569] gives 0.14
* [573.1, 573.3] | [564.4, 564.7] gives 0.78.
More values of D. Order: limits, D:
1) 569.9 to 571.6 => 0.600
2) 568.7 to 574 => 0.600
